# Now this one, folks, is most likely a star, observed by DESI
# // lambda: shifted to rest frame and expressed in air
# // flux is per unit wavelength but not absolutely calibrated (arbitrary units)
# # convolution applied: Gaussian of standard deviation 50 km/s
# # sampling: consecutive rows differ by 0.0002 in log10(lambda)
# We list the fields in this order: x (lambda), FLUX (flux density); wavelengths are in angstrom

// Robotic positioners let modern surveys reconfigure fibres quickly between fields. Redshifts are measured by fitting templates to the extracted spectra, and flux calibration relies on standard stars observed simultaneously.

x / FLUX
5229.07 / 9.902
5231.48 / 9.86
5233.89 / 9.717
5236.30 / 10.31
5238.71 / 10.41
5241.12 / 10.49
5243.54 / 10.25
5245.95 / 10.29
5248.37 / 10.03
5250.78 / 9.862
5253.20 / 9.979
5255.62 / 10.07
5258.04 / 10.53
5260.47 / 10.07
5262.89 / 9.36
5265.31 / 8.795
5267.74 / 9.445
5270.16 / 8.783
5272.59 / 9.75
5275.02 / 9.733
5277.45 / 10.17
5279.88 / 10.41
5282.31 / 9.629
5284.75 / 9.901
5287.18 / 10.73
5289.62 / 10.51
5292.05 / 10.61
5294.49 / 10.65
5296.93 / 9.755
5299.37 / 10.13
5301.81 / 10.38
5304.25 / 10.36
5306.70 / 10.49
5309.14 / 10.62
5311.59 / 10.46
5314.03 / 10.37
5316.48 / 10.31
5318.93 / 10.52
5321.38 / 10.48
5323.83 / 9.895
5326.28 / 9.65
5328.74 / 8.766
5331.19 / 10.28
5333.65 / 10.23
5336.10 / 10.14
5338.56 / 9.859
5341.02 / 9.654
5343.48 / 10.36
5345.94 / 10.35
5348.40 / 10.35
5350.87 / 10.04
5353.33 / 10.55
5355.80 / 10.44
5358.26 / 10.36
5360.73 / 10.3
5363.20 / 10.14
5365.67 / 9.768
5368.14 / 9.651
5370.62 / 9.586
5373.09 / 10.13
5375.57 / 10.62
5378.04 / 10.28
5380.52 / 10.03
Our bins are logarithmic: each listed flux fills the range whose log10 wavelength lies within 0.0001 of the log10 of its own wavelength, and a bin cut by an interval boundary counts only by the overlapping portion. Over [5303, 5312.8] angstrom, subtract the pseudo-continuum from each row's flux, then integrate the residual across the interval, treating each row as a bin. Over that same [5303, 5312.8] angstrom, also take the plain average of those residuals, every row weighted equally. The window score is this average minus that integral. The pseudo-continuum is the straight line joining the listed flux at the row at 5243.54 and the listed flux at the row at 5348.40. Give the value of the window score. -2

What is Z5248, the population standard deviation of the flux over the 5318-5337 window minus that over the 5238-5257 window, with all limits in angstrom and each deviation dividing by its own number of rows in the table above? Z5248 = 0.33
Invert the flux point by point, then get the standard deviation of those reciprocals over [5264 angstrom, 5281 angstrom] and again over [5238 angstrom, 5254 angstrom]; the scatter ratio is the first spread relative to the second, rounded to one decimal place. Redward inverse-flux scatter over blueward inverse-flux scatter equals 3.1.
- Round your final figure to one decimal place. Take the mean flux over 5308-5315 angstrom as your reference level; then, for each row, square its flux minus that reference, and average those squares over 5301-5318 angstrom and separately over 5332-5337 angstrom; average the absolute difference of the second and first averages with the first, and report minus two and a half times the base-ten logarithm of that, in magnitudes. 3.4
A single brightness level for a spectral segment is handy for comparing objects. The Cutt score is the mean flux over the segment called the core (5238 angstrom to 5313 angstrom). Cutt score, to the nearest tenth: 10.1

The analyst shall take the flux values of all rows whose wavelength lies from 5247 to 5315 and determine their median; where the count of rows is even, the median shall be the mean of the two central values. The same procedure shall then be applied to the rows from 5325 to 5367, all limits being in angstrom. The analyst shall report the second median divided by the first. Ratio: 1.01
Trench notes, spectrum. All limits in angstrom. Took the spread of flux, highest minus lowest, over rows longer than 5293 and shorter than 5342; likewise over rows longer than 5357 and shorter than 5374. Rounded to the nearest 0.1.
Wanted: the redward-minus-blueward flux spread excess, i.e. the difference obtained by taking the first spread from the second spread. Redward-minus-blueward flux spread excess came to -1.1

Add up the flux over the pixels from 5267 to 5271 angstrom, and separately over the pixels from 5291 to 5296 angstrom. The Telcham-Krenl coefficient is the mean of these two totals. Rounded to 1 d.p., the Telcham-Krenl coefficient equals 19.7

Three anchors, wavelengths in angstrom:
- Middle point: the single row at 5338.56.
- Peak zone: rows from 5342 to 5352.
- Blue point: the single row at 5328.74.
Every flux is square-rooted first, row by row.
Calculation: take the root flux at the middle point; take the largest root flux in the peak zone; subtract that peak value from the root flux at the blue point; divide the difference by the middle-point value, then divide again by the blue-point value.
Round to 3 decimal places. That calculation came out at -0.028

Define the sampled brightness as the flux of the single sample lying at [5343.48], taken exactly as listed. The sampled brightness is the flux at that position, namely 10.36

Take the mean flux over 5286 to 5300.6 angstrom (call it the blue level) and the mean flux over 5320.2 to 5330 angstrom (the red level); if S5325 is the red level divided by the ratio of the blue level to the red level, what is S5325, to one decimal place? 9.0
